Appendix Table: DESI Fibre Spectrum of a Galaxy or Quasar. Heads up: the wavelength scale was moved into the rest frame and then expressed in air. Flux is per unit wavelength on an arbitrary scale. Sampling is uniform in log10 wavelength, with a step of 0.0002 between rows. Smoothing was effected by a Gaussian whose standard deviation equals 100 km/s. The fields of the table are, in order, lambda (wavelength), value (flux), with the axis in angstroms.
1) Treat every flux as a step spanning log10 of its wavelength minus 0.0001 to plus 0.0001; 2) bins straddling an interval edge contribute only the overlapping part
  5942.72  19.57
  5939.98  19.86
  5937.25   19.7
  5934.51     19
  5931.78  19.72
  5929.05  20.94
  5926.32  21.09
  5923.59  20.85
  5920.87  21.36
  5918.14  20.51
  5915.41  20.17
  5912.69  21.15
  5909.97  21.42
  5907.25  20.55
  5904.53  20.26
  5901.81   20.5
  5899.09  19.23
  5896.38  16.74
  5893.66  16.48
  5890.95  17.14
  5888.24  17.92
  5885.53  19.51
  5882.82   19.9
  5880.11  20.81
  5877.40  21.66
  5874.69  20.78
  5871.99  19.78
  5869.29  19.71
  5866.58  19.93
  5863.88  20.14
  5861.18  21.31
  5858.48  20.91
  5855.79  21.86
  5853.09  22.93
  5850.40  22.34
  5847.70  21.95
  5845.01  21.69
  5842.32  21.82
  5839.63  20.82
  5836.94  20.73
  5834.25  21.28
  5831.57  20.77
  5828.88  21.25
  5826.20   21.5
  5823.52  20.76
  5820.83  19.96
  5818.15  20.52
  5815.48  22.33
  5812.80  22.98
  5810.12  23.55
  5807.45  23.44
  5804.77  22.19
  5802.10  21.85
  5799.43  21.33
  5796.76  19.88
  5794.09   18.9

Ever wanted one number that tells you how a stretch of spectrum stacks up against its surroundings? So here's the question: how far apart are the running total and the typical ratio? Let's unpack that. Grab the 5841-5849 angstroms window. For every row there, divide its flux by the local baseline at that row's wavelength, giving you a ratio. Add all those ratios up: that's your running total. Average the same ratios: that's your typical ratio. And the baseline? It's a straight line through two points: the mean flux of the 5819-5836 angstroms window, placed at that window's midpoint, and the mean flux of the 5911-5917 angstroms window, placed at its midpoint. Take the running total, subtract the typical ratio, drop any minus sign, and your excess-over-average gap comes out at 2.09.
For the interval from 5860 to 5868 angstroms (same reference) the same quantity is 1.97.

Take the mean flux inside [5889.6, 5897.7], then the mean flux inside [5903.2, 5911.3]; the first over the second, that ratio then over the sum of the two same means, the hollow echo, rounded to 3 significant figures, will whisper 0.0216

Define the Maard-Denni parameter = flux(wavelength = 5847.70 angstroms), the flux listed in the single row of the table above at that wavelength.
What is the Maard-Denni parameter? 21.95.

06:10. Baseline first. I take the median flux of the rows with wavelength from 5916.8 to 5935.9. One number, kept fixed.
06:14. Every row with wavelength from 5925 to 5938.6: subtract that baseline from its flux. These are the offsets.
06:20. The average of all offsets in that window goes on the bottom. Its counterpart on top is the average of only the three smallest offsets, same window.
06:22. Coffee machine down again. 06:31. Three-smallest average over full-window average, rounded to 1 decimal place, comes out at 1.8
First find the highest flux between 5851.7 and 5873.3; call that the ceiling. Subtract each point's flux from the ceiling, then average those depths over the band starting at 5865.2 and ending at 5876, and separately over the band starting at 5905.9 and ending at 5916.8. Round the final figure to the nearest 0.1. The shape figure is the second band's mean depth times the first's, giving 6.1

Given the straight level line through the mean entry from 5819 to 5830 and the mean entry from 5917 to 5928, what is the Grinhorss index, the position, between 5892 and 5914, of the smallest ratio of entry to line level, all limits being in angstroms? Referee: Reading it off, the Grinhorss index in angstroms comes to 5893.66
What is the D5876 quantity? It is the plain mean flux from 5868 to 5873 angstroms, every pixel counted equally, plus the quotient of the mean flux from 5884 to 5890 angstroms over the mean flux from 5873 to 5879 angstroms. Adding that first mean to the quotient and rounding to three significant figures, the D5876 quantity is 20.6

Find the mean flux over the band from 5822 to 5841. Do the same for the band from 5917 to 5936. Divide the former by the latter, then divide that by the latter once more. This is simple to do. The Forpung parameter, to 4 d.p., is 0.0500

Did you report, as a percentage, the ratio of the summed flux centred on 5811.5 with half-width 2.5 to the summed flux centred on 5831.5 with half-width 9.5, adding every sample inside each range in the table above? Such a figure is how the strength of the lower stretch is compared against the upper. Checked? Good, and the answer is 32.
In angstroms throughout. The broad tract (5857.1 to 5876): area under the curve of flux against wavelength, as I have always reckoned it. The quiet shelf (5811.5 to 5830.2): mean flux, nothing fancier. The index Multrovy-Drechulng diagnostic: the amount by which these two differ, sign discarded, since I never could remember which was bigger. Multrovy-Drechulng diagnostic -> 364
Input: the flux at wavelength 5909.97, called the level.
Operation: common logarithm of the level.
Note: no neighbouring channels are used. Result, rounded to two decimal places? 1.33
